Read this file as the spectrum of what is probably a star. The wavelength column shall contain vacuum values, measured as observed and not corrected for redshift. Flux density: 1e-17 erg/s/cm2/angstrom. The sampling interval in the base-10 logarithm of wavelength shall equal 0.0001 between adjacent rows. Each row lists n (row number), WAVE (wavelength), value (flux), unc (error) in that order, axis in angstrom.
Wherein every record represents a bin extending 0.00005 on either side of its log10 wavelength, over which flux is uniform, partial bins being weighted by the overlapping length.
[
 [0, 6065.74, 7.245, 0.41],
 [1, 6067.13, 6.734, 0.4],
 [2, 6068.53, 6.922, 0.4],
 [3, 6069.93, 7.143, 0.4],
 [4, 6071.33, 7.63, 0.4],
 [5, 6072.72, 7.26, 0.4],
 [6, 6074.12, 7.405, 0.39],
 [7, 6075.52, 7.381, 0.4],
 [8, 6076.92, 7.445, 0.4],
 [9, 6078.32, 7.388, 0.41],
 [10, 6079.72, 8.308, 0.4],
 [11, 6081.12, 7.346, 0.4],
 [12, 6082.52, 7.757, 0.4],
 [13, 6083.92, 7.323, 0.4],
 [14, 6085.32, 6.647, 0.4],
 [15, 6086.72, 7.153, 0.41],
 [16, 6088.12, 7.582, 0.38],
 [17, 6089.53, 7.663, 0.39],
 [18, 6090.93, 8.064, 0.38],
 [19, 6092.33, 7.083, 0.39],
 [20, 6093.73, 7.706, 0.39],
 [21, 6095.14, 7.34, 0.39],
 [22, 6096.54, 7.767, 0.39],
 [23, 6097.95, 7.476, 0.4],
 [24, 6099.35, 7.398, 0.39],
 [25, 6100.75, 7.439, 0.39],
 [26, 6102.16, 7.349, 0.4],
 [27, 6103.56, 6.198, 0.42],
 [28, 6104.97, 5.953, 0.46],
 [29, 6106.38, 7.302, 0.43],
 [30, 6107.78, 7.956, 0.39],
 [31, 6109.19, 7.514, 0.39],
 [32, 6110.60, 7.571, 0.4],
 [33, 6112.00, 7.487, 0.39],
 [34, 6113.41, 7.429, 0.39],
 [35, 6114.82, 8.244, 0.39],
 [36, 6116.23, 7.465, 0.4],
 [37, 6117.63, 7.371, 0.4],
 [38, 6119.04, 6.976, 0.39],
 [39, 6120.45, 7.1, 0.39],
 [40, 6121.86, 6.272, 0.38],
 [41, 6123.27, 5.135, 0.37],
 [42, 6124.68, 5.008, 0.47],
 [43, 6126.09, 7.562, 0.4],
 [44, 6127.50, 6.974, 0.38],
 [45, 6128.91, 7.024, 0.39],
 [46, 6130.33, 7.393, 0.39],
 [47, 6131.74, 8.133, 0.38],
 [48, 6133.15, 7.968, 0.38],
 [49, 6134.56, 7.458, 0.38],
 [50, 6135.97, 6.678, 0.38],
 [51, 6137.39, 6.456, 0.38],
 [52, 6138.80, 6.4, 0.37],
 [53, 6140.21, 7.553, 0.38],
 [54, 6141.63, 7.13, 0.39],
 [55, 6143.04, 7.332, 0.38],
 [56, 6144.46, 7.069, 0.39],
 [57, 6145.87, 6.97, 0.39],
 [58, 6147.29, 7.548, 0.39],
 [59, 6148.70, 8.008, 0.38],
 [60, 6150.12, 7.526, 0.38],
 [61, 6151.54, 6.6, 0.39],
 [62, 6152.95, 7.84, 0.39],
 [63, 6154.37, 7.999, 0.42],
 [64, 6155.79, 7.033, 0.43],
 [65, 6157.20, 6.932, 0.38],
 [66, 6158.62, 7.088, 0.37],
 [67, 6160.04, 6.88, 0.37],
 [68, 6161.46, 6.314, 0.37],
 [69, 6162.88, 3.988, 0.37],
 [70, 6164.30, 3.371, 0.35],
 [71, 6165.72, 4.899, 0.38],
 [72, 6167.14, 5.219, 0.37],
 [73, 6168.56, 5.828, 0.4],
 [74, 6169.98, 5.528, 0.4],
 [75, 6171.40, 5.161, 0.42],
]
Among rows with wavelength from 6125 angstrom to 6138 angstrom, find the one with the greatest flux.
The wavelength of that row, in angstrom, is 6131.74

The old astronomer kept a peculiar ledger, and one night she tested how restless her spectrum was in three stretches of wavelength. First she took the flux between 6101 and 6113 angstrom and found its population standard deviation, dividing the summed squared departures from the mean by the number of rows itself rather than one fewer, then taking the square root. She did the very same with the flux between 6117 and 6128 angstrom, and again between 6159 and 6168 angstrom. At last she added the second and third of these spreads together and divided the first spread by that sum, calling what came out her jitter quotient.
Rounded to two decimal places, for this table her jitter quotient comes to 0.31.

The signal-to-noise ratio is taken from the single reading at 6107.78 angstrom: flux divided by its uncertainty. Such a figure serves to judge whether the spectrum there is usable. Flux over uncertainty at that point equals 20.4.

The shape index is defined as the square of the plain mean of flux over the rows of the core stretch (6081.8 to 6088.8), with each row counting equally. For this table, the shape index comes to 53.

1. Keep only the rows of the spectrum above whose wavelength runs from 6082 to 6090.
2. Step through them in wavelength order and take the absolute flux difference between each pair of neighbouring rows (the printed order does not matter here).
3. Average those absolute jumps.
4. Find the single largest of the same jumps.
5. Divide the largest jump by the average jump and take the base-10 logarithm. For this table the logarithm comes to 0.20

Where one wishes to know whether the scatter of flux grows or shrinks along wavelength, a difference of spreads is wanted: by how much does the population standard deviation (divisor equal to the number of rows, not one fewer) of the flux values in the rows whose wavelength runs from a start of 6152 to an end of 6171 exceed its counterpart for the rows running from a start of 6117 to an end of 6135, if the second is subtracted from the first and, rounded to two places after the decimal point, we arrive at 0.45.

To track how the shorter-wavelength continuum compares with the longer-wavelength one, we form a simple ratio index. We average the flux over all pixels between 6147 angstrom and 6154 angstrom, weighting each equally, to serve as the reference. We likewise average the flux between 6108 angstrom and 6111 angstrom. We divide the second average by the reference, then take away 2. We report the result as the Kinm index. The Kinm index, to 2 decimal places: -0.99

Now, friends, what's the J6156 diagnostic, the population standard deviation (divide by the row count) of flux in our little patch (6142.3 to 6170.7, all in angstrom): 1.3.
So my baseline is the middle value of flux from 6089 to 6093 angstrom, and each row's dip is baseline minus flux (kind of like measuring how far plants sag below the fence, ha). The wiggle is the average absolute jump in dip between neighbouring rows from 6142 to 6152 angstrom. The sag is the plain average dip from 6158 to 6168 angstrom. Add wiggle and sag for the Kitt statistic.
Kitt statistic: 2.74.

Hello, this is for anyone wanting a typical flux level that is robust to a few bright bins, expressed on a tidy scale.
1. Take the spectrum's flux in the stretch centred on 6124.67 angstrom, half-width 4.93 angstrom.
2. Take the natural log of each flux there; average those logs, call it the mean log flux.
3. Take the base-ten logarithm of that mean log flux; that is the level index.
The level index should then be 0.267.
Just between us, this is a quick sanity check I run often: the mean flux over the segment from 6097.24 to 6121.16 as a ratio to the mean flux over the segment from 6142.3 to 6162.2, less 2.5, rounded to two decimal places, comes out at -1.49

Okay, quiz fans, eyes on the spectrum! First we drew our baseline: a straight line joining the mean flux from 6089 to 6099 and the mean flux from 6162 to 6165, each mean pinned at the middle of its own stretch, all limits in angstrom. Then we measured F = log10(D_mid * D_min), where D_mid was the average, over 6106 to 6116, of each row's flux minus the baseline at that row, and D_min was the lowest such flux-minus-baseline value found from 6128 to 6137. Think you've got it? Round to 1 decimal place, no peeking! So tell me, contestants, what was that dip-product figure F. 0.1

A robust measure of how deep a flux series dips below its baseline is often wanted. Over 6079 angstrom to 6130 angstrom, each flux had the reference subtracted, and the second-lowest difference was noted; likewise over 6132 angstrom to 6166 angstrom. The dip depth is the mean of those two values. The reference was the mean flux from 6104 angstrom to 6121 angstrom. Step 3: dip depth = -2.8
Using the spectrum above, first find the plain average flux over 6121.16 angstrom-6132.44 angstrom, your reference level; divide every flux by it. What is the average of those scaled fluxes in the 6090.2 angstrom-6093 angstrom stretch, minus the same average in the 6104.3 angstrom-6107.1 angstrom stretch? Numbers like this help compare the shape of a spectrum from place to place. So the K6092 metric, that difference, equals 0.14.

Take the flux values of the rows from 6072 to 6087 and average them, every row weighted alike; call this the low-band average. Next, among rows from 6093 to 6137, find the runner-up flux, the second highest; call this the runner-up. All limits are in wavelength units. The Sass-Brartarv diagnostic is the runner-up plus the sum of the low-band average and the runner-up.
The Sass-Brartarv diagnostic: 23.7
